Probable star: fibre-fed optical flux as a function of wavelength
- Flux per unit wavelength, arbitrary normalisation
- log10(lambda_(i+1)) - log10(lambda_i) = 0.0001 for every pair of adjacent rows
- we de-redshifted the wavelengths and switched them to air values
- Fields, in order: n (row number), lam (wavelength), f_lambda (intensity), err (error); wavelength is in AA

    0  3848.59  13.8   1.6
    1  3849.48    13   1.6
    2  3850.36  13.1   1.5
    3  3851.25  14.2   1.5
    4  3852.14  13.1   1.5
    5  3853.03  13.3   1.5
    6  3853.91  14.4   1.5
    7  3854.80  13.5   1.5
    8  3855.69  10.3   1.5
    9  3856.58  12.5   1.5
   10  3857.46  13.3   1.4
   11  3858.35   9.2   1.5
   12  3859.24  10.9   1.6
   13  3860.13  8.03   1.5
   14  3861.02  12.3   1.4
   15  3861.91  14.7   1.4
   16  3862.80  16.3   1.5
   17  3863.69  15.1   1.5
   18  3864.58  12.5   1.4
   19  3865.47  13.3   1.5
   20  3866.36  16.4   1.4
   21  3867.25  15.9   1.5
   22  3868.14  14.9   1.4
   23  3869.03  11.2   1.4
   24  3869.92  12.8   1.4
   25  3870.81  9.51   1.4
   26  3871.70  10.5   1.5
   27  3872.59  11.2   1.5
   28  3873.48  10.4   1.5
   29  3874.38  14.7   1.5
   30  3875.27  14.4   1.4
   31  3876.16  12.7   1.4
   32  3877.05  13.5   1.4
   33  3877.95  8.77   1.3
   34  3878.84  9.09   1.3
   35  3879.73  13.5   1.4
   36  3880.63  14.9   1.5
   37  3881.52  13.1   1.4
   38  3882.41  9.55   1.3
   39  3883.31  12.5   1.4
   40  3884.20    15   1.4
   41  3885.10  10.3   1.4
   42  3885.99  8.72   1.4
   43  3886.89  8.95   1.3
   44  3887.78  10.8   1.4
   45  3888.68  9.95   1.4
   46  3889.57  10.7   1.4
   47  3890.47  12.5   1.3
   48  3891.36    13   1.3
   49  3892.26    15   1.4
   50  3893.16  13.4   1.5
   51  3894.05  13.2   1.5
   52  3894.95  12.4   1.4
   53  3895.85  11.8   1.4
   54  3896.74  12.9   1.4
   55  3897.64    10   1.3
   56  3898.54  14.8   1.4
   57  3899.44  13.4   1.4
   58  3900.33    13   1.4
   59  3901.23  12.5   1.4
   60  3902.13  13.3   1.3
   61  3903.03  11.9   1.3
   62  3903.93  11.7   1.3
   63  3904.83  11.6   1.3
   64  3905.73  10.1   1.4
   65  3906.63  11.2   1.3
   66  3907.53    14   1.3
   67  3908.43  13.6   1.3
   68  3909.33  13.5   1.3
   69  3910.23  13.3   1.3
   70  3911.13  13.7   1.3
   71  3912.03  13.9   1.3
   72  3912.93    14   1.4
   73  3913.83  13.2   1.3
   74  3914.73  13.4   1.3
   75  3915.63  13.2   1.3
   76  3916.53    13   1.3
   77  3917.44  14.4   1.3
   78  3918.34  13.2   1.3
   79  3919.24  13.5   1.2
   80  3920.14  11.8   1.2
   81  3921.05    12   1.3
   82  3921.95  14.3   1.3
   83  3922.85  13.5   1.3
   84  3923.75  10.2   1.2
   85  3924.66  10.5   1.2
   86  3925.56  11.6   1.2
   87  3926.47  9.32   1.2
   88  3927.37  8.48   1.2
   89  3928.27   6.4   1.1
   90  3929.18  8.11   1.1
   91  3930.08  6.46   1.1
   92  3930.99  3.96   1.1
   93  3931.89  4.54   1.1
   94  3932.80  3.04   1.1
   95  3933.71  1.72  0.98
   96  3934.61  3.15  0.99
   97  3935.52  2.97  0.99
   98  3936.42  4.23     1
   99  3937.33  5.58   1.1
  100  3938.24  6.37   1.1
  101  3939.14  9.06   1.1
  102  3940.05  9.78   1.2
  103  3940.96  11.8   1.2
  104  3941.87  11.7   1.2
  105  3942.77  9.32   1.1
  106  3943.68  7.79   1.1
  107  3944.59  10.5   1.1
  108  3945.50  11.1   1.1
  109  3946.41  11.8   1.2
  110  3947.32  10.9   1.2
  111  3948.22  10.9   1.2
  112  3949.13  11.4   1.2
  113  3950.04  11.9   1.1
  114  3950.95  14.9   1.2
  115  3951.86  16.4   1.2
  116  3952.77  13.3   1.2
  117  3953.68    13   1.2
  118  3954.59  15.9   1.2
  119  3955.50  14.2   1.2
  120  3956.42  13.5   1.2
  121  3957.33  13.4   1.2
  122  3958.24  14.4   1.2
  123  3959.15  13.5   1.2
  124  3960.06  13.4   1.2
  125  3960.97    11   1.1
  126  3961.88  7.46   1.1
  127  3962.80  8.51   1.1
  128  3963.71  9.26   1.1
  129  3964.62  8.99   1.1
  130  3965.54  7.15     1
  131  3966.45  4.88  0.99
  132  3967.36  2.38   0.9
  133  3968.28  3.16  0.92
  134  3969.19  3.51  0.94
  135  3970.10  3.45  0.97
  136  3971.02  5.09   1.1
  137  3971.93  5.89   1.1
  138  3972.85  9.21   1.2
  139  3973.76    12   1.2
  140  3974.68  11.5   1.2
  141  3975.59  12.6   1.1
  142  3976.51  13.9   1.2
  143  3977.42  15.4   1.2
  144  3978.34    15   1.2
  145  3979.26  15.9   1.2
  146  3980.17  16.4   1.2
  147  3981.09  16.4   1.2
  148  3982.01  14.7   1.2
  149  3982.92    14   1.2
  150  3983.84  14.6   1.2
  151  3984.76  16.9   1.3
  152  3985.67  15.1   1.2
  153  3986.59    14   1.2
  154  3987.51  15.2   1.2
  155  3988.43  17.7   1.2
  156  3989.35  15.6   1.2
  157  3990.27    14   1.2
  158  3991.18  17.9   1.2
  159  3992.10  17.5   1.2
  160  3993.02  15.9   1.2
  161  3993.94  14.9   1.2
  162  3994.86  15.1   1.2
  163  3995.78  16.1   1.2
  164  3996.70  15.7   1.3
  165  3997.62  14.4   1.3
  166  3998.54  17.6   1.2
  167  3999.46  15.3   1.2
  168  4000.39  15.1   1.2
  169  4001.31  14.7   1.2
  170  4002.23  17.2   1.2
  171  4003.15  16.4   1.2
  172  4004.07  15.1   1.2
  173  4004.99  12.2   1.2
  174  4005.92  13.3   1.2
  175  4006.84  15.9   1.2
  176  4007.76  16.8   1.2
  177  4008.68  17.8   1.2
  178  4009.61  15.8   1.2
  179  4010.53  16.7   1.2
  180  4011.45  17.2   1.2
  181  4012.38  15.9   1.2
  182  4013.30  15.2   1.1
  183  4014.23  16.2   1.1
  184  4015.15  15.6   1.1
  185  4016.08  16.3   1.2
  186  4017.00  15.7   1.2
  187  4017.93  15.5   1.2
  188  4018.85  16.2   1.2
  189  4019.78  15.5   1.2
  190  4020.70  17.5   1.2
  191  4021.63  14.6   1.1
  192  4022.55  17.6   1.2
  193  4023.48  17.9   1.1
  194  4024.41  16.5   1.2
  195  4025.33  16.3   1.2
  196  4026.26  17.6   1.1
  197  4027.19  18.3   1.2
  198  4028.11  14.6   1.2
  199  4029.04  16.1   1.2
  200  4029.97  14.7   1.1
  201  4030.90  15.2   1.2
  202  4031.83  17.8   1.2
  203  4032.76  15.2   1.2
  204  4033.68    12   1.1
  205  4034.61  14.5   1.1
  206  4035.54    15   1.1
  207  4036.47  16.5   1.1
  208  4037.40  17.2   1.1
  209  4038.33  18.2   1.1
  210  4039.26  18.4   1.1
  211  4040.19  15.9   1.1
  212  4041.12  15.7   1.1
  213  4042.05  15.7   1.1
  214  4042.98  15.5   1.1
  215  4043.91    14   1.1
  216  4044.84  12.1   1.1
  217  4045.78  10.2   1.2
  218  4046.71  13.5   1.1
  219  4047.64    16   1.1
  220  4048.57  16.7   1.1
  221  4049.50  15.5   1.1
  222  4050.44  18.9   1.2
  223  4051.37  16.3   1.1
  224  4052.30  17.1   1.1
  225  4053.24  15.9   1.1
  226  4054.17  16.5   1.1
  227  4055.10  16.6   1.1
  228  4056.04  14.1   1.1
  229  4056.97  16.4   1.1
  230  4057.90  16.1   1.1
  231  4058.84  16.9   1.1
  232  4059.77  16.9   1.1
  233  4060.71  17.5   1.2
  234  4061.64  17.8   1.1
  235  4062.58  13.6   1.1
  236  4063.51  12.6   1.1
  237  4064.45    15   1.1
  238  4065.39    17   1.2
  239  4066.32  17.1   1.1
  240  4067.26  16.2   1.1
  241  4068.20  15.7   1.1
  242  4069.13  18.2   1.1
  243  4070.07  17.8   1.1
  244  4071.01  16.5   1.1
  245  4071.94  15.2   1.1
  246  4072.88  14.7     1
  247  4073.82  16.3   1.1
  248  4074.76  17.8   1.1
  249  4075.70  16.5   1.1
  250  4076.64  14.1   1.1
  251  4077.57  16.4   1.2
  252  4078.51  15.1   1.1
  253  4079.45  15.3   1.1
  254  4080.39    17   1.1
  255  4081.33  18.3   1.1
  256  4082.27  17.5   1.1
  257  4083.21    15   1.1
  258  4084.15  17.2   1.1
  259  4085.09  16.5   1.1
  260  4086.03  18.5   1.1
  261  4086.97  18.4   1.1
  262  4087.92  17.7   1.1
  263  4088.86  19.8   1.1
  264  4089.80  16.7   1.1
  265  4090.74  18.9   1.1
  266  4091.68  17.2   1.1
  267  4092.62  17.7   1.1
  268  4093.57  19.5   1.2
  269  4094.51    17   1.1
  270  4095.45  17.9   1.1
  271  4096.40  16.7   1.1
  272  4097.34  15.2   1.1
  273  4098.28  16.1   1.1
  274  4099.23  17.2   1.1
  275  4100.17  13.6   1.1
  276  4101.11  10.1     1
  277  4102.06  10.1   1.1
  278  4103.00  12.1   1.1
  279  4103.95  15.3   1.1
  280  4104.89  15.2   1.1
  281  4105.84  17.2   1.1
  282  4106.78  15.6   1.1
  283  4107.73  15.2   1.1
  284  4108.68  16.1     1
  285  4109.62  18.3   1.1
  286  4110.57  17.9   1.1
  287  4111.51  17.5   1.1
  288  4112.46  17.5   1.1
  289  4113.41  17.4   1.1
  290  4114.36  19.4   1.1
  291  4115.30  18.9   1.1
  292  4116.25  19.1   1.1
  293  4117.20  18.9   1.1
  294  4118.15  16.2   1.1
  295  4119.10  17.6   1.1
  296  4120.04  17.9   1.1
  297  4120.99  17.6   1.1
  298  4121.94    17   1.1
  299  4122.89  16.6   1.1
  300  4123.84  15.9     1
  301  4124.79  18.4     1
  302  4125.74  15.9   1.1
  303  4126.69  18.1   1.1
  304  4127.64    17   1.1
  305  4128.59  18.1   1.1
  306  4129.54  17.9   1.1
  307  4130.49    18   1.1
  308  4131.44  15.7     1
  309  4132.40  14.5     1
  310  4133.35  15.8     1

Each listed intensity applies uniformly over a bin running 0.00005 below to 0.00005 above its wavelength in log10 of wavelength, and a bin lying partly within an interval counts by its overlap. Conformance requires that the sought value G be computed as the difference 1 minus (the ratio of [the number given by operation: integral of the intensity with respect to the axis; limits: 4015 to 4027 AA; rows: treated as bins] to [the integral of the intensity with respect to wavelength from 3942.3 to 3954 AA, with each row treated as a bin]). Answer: -0.43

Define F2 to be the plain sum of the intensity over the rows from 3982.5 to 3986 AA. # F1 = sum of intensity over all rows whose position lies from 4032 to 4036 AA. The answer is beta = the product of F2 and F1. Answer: 3436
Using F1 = 57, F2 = 61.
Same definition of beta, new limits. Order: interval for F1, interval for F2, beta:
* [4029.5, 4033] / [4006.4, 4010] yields 4170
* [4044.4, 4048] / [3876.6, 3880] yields 2324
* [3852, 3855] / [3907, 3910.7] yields 2954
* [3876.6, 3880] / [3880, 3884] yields 2245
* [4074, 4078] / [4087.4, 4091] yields 4737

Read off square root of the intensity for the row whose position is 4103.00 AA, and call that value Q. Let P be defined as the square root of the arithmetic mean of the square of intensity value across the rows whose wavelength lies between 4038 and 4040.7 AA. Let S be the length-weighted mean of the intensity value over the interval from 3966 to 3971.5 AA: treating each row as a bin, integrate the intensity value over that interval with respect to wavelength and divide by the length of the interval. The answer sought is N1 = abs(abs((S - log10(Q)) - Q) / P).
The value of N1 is 0.02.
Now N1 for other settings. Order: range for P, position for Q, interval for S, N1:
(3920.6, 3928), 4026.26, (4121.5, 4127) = 1.06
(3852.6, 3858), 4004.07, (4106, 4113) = 0.96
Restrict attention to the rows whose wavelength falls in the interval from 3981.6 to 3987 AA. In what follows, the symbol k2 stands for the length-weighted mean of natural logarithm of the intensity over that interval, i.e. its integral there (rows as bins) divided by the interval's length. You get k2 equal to 2.70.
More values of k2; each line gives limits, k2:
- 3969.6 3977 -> 2.12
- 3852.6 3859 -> 2.50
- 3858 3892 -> 2.48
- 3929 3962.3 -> 2.16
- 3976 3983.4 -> 2.72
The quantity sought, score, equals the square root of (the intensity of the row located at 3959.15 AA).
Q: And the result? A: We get 3.7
